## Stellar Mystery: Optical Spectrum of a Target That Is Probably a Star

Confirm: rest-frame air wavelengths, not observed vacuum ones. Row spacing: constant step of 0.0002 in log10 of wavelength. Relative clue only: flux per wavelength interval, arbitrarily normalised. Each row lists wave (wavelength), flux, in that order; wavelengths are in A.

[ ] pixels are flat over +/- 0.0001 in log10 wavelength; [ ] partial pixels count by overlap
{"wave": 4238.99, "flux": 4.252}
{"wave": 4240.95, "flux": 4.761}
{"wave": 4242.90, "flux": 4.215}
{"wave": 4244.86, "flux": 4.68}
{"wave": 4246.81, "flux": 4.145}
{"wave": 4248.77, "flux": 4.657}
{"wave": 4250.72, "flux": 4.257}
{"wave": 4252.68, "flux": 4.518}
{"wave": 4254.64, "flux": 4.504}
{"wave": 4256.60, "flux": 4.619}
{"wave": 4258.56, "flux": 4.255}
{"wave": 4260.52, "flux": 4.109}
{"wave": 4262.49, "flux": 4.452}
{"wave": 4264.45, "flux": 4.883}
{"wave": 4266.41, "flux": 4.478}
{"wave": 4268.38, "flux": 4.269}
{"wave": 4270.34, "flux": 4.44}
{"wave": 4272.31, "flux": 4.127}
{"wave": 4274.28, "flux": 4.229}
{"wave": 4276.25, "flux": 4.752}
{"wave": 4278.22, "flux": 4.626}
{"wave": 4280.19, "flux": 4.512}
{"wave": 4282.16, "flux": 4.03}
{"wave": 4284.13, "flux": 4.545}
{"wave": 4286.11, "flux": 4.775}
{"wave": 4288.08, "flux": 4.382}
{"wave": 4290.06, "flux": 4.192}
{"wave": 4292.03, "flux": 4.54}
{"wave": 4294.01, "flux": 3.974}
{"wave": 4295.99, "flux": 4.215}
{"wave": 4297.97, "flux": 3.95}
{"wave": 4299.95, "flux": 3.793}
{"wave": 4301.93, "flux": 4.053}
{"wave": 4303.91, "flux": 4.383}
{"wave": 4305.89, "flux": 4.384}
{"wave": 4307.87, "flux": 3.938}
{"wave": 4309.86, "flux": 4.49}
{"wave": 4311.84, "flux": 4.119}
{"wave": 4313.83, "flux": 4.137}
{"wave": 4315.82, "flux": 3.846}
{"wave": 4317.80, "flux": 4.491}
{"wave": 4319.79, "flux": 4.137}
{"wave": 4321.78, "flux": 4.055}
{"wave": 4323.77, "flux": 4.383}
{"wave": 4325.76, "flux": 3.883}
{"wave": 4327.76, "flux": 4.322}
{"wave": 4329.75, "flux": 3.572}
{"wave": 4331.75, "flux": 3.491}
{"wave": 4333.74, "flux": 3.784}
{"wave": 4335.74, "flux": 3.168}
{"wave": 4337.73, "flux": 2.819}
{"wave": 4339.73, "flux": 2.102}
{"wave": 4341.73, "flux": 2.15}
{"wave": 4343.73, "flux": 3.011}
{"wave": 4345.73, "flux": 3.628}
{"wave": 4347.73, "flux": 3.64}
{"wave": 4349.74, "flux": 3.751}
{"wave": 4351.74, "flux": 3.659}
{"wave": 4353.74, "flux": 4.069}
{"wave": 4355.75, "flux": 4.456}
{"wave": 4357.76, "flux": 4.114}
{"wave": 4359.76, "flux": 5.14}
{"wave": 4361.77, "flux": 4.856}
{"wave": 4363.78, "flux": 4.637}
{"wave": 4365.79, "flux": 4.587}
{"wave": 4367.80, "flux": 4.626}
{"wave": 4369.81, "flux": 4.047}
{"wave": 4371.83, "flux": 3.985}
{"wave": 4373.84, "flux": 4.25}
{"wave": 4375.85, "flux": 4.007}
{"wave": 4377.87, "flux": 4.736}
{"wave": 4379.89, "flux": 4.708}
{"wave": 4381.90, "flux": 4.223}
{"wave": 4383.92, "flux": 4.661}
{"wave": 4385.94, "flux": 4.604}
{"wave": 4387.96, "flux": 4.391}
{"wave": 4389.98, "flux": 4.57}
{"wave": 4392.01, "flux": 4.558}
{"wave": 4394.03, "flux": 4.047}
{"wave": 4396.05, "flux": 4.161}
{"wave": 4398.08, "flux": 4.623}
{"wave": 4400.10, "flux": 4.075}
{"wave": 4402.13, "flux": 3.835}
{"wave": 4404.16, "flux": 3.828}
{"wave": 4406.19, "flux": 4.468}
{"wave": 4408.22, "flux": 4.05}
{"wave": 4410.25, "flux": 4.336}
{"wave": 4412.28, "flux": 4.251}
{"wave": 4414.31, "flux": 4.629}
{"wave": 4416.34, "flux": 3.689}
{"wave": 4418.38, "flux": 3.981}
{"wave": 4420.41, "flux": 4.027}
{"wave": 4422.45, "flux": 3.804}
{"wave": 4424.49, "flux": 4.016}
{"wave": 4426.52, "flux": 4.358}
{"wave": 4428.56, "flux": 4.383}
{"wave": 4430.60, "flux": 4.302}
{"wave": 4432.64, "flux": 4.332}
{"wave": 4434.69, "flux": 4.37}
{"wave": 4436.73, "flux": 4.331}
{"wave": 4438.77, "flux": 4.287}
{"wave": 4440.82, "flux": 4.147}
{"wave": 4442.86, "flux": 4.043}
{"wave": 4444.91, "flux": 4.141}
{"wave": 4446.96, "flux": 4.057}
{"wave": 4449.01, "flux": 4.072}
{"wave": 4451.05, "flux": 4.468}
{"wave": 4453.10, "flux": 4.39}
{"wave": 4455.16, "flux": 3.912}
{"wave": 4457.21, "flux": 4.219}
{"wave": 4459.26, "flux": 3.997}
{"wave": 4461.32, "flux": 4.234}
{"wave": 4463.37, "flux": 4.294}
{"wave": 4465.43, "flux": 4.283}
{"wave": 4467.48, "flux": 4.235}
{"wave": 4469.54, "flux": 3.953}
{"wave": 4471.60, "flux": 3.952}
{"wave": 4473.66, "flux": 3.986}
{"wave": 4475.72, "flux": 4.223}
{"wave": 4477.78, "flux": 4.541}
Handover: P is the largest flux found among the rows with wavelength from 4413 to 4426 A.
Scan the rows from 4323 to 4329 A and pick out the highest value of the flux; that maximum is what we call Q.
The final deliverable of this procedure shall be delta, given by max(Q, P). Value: 4.63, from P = 4.629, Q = 4.383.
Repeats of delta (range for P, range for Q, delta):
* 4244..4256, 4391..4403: 4.68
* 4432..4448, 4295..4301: 4.37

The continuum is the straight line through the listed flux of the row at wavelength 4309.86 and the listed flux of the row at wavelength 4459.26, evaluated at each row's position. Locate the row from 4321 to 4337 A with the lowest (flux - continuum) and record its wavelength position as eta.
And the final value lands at 4335.74 A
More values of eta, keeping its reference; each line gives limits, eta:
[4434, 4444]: 4442.86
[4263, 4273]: 4272.31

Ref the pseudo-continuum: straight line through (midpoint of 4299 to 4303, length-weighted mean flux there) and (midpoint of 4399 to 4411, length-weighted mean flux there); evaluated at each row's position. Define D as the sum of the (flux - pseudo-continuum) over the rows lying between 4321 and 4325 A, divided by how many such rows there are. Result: 0.25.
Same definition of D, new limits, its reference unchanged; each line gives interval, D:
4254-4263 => 0.52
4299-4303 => -0.01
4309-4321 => 0.25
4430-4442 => 0.15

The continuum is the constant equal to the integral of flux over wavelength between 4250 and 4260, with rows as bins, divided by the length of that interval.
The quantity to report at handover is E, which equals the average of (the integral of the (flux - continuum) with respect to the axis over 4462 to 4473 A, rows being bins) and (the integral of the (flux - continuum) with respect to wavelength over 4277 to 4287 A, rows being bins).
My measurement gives -1.1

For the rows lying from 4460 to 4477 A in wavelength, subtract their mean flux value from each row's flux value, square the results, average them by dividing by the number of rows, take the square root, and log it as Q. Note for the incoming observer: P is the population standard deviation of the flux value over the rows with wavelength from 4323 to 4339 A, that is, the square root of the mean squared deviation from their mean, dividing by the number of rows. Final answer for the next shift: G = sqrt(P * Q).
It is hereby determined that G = 0.27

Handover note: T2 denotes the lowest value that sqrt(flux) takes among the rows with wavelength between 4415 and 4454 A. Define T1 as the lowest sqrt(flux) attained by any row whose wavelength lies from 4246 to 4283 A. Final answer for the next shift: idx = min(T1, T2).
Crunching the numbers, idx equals 1.92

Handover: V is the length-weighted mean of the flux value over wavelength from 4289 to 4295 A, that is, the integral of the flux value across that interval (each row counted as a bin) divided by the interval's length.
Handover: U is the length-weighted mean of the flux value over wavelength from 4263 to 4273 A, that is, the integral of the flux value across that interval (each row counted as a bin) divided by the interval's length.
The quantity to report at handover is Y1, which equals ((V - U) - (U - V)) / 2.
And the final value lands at -0.22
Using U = 4.45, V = 4.23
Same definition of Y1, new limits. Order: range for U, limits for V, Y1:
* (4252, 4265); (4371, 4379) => -0.20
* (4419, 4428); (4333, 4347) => -1.12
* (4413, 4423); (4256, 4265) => 0.39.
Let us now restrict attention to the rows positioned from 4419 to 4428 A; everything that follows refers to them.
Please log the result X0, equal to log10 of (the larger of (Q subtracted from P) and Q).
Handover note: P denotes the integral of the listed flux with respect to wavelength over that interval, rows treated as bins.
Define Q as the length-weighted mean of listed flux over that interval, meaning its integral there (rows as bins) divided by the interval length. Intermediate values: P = 37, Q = 4.07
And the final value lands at 1.51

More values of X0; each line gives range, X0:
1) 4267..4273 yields 1.33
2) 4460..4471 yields 1.62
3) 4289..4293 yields 1.12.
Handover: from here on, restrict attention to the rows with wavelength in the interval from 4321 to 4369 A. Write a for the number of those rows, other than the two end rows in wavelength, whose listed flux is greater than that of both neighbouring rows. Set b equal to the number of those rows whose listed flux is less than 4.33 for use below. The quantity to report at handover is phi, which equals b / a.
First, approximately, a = 6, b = 17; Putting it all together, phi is 2.8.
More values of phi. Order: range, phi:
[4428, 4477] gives 3.6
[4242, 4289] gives 1.1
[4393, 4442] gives 2.1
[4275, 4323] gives 1.9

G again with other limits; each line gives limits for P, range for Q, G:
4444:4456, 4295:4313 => 0.21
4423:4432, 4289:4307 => 0.18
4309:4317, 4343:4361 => 0.36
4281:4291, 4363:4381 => 0.28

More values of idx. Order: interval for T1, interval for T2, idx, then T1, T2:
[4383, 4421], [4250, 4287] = 1.92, 1.92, 2.01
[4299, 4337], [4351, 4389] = 1.78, 1.78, 1.91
